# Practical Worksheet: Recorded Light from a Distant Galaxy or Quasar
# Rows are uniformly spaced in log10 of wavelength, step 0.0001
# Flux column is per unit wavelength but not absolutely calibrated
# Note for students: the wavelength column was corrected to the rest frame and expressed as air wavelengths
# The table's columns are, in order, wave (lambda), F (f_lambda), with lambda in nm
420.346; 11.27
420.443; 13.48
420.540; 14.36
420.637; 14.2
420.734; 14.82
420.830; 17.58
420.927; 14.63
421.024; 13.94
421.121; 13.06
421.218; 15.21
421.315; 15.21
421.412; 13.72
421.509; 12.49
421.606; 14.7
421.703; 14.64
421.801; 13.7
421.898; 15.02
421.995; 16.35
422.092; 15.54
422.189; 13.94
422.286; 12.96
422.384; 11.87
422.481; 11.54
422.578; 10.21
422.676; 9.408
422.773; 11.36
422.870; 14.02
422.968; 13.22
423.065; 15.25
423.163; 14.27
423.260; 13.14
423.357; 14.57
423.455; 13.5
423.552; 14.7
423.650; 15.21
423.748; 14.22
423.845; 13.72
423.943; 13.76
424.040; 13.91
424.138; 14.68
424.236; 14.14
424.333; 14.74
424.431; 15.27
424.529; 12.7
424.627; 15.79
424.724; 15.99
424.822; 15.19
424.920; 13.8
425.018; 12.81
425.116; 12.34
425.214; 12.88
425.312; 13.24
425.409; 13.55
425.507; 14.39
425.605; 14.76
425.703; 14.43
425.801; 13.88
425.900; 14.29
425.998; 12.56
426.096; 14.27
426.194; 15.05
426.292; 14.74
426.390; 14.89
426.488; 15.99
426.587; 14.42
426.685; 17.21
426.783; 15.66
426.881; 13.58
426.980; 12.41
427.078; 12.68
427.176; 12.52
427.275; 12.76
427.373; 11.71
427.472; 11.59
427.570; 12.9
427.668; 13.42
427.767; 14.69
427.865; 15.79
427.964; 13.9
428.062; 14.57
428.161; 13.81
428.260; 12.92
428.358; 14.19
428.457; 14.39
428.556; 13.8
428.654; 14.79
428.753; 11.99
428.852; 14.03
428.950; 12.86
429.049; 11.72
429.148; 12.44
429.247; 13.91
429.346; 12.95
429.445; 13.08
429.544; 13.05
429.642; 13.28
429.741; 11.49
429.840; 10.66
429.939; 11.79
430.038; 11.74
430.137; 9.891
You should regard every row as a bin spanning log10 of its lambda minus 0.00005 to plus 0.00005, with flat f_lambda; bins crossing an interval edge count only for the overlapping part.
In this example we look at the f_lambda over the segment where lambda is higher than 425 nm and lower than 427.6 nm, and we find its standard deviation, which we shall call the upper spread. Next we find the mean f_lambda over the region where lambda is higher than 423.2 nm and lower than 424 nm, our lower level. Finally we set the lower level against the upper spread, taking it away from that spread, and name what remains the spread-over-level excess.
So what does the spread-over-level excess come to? -12.8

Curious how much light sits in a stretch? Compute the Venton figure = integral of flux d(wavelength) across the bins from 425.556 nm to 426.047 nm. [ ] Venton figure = 6.9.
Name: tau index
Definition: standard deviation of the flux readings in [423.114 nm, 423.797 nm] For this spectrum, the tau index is 0.7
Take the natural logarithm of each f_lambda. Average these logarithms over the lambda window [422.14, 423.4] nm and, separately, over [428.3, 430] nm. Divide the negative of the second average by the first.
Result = -1.01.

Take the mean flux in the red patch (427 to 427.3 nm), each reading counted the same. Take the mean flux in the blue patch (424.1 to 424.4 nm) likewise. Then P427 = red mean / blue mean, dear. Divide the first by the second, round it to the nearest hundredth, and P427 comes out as 0.87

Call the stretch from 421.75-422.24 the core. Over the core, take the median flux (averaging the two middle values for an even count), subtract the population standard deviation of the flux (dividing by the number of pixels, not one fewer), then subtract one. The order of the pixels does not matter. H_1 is 13.0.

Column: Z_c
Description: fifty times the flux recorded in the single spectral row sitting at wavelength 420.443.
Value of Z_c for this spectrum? 674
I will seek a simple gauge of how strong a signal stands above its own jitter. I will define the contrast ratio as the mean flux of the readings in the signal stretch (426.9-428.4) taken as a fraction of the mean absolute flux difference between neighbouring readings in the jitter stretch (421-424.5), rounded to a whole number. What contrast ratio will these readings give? 13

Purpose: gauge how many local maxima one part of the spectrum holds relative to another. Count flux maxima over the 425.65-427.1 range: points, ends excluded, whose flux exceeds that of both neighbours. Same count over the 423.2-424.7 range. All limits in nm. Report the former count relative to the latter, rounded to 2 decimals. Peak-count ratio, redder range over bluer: 1.00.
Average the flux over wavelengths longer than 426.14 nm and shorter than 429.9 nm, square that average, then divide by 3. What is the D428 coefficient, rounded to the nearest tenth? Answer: 61.4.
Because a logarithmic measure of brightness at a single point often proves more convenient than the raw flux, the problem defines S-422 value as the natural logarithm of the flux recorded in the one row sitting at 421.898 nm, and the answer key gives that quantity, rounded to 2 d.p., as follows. 2.71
